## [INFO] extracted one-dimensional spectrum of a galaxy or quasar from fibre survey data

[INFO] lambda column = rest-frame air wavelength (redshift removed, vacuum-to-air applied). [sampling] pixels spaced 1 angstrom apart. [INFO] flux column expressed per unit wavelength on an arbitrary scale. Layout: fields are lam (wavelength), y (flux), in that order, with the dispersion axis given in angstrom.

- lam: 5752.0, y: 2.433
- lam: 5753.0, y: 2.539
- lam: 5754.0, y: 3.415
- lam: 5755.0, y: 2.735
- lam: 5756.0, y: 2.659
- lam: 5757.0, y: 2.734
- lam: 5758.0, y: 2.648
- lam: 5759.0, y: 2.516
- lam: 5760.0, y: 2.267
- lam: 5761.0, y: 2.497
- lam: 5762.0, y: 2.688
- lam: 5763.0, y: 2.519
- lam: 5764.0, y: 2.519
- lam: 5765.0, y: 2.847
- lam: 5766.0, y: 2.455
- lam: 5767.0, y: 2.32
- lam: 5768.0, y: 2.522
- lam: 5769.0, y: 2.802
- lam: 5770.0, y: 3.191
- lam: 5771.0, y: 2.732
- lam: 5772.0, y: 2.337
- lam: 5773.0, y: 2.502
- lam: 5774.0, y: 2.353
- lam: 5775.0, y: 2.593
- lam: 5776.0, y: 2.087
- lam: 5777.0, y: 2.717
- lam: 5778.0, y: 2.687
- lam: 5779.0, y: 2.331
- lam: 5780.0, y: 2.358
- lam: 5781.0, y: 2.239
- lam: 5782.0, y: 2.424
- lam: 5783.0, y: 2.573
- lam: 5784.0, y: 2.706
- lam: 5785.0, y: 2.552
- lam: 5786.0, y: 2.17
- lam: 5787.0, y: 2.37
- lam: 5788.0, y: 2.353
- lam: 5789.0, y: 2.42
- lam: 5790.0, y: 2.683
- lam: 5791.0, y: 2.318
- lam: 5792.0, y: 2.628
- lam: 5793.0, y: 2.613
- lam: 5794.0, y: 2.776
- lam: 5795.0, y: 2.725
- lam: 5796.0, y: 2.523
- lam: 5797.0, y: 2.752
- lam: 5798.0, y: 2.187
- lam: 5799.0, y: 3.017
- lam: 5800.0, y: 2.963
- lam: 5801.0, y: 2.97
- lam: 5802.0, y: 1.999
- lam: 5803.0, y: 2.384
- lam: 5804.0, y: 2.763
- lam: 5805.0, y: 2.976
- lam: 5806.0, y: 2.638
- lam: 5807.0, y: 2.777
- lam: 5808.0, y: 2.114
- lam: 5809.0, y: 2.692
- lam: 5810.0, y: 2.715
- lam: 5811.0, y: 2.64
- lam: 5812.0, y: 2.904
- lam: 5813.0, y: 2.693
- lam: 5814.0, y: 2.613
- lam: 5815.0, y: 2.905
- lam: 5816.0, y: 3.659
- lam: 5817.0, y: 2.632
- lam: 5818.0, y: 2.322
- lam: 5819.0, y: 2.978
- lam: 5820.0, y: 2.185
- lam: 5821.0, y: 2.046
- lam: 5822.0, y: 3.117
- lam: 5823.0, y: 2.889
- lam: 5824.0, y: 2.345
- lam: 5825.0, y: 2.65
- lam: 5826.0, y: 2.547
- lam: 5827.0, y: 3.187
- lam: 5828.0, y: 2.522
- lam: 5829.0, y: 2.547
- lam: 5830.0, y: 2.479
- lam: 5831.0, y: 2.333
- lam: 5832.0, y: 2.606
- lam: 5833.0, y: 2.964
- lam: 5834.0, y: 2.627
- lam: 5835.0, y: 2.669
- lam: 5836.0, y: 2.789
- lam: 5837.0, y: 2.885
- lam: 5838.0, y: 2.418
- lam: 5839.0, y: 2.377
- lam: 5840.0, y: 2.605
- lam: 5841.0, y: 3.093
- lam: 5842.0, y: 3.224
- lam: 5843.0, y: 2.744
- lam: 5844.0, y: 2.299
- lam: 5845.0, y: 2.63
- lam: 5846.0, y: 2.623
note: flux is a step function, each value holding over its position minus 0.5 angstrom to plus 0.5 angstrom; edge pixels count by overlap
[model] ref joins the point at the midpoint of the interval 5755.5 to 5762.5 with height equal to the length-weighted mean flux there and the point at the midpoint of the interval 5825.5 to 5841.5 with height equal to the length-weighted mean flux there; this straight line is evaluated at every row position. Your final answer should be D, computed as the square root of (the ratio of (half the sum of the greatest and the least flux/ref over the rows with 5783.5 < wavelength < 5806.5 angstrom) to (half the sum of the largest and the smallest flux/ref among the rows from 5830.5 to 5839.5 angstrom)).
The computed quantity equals 0.980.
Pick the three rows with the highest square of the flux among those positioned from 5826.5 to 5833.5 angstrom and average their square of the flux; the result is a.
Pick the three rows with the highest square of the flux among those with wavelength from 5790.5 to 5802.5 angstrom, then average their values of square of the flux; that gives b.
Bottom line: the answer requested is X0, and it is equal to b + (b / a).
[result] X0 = 9.9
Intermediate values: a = 8.6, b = 8.9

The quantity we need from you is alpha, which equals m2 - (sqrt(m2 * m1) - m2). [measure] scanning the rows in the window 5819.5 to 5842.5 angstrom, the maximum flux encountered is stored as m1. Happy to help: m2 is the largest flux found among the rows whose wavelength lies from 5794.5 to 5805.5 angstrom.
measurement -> 2.92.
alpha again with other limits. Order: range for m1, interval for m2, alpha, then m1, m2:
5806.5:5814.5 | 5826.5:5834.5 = 3.33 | 2.904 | 3.187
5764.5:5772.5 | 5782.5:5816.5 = 3.90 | 3.191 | 3.659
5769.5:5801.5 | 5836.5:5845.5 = 3.24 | 3.191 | 3.224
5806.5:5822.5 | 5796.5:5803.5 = 2.71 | 3.659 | 3.017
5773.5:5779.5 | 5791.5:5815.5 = 3.17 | 2.717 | 3.017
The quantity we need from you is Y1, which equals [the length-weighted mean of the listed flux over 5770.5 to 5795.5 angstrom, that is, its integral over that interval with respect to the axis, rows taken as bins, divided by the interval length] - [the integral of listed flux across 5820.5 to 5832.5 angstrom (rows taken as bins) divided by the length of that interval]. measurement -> -0.12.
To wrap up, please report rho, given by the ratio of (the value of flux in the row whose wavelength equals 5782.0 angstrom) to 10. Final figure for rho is 0.242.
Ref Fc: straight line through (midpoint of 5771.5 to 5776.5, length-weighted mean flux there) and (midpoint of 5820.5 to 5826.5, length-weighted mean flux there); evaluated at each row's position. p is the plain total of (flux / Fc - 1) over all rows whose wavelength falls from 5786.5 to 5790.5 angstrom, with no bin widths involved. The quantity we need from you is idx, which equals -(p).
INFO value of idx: -0.03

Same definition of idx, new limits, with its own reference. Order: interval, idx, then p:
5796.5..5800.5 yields -0.39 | 0.39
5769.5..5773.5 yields -0.56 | 0.56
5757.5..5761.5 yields -0.30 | 0.30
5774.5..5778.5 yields -0.23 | 0.23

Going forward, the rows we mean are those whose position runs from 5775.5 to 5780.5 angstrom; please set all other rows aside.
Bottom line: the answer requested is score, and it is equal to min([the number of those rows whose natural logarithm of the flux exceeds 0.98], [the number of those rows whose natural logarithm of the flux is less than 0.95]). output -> 2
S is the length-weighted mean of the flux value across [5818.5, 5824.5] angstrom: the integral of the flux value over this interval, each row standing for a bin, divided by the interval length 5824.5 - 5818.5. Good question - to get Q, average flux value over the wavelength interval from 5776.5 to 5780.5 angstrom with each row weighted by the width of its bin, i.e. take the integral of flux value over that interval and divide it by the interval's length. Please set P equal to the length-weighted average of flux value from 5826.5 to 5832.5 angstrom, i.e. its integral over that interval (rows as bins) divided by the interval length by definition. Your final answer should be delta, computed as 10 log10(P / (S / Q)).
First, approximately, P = 2.61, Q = 2.52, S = 2.59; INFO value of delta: 4.05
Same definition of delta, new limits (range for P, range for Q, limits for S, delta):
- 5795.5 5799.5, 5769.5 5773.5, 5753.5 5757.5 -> 3.88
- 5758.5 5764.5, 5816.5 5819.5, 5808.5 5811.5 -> 3.92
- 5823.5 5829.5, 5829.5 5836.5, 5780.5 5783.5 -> 4.59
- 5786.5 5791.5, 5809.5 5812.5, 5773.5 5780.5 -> 4.37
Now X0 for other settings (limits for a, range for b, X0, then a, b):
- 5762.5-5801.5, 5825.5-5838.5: 10.1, 9.4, 9.1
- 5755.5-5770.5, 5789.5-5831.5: 12.4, 8.7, 11.1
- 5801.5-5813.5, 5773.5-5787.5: 8.2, 8.3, 7.3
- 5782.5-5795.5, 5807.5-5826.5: 12.1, 7.5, 10.7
